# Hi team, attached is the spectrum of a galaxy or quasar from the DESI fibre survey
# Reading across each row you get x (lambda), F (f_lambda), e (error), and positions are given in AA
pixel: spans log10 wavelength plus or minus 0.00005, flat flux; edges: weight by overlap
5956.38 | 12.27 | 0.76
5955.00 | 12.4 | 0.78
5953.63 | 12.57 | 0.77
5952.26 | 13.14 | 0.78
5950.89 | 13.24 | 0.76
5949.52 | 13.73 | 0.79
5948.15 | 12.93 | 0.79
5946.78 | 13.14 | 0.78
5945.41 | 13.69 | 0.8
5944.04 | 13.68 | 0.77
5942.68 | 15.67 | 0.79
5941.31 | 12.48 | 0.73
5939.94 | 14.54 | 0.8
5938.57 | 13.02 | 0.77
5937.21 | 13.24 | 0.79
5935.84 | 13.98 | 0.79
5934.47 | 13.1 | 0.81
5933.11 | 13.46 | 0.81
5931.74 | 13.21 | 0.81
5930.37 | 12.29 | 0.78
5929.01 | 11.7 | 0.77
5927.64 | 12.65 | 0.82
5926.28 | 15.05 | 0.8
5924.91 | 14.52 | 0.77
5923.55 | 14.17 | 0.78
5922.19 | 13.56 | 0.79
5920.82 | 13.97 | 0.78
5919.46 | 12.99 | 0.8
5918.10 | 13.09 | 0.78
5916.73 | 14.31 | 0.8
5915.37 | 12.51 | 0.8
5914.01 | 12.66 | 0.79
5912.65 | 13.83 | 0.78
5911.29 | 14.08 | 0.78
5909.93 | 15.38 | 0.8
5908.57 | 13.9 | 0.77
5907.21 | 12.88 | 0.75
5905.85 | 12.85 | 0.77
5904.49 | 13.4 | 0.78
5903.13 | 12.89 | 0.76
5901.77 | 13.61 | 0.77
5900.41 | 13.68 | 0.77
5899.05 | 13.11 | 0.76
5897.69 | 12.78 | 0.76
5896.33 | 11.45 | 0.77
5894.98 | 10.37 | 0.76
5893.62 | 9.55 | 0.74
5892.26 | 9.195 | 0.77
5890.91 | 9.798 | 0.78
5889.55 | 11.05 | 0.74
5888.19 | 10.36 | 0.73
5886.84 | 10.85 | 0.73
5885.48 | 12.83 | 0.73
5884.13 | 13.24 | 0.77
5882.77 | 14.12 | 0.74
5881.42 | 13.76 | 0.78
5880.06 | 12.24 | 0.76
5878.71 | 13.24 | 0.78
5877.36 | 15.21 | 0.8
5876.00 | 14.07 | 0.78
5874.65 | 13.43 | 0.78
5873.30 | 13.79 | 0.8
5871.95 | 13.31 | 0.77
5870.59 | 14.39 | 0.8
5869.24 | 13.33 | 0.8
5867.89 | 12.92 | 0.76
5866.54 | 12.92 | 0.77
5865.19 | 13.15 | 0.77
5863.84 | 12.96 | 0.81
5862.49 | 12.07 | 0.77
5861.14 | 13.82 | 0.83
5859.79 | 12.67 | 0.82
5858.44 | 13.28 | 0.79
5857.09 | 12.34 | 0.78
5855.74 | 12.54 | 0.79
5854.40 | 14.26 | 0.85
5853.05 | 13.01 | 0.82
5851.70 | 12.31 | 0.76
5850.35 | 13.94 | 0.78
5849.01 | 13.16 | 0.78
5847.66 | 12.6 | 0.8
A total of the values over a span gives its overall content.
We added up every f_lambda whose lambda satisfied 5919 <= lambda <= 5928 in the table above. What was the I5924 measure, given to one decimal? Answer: 96.9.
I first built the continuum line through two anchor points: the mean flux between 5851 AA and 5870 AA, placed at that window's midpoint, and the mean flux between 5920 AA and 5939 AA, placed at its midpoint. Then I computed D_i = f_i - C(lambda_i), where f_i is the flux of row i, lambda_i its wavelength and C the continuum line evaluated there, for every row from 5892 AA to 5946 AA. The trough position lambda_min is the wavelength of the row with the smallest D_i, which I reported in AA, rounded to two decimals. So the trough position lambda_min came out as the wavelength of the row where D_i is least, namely 5892.26 AA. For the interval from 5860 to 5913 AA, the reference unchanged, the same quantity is 5892.26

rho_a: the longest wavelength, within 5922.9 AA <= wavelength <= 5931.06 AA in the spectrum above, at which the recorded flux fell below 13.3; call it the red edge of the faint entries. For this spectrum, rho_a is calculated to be 5930.37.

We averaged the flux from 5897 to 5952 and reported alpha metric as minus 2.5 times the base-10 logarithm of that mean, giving -2.82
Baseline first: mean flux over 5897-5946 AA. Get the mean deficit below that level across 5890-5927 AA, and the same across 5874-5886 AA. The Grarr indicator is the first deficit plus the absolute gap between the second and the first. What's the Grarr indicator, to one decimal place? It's 1.2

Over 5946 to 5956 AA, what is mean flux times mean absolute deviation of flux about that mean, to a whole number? 4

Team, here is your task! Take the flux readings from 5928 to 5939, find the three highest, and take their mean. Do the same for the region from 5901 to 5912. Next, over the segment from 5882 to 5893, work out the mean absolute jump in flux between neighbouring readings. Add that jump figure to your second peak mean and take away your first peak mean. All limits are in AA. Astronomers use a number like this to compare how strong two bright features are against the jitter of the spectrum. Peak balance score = 1.8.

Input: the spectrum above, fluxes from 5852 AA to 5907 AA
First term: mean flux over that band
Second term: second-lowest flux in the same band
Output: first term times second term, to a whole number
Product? 121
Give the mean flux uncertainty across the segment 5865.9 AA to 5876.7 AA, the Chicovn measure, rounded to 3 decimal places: 0.782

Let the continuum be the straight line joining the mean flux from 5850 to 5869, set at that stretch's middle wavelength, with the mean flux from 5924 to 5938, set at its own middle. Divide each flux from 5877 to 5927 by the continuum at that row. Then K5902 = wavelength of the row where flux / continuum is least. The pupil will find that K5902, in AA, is 5892.26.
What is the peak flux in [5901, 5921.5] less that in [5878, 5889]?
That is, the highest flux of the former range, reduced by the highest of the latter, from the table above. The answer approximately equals 1.3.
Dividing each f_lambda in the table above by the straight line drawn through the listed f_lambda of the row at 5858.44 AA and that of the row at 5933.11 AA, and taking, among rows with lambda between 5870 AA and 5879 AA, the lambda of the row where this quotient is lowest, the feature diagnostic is 5878.71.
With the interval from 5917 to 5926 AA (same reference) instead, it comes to 5919.46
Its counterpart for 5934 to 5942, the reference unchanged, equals 5941.31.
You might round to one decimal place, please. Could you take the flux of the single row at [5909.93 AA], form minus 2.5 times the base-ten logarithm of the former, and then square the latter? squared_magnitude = 8.8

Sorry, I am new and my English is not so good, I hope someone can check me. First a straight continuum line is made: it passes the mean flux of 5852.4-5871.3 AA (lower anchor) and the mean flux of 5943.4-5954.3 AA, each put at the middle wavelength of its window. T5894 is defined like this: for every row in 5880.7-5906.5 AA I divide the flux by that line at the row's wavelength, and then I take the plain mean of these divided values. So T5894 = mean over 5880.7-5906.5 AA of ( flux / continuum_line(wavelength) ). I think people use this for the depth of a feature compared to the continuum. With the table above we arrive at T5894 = 0.91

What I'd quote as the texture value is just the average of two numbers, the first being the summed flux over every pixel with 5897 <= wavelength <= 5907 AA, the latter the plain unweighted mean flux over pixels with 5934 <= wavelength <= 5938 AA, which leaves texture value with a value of 53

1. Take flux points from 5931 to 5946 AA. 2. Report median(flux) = 13.5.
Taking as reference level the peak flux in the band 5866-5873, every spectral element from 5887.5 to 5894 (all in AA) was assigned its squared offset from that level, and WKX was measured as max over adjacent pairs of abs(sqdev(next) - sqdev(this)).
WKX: 9.9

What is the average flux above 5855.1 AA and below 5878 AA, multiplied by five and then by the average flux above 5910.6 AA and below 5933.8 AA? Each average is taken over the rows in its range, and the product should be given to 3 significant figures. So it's 892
